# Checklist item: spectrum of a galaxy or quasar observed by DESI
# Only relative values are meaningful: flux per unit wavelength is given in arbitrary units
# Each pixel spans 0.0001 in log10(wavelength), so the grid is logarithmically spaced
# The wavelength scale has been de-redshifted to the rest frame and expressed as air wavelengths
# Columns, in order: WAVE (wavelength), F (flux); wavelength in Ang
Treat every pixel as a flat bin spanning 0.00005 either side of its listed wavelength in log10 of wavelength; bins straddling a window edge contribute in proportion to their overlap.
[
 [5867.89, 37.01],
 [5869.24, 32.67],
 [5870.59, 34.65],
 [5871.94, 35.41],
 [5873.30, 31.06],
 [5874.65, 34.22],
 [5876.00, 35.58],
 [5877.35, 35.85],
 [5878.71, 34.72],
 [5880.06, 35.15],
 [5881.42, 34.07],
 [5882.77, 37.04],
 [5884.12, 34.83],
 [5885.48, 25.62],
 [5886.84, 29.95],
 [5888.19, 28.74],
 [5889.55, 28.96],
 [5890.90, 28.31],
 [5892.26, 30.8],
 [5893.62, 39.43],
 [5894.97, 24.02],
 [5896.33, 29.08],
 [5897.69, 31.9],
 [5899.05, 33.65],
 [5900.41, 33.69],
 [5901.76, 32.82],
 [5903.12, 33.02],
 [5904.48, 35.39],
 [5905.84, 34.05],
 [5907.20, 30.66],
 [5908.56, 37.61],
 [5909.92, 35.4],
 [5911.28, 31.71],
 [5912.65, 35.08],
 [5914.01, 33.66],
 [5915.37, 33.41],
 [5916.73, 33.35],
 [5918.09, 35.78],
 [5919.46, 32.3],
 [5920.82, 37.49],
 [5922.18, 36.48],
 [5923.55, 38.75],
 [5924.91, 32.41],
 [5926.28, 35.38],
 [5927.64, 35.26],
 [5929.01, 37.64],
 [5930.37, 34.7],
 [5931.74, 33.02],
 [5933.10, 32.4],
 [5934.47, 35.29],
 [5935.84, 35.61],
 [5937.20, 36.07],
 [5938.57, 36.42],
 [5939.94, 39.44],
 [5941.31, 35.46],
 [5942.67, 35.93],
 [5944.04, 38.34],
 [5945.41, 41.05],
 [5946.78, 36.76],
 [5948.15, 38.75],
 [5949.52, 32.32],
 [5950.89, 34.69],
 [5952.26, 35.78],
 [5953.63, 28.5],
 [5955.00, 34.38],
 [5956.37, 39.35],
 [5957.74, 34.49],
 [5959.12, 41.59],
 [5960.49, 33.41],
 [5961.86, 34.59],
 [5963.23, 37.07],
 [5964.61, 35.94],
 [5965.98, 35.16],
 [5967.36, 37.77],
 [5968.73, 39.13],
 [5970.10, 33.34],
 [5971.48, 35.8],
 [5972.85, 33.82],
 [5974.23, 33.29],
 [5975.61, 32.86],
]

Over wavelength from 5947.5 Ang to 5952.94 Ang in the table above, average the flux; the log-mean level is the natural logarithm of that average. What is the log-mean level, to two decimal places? 3.57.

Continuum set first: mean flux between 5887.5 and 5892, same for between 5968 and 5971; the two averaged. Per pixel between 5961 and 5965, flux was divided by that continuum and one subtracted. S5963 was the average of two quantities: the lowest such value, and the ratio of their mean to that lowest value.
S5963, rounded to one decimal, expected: 0.8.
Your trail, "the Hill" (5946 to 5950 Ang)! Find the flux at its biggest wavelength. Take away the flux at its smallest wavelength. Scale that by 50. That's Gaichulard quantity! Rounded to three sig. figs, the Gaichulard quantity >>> -222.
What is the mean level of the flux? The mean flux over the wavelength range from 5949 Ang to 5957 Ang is 34.2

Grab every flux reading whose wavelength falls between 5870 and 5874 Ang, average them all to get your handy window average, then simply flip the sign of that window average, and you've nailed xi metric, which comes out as -33.7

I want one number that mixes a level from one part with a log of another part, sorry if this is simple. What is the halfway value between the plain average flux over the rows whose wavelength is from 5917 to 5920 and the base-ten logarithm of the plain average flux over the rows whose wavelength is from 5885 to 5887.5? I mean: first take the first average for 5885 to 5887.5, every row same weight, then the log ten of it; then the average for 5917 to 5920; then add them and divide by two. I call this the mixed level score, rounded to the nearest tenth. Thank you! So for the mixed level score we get 17.7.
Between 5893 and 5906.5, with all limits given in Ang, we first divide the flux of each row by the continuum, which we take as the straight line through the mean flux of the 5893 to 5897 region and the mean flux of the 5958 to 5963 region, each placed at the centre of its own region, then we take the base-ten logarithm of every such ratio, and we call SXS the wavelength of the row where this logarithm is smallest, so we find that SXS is 5894.97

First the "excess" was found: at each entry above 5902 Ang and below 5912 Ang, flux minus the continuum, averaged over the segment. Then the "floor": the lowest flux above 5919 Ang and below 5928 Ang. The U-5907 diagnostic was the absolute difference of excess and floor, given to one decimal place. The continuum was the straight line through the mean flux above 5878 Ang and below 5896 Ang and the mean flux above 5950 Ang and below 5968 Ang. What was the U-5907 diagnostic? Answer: 31.1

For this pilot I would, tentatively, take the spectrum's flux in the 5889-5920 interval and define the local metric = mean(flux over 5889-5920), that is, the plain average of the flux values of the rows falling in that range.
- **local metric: 32.8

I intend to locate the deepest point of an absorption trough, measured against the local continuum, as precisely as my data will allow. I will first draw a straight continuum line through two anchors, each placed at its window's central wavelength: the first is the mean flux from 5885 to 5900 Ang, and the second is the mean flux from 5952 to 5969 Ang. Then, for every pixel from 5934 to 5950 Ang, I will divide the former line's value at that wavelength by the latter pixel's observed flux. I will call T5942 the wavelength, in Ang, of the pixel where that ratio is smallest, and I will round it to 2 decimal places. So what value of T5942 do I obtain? 5945.41 Ang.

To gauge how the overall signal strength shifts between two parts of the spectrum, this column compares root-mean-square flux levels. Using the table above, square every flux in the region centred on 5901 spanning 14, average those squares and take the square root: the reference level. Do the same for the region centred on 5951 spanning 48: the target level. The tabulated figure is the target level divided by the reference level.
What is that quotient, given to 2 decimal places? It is 1.12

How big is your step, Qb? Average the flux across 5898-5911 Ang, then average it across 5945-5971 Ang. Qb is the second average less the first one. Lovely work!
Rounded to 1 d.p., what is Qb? 2.0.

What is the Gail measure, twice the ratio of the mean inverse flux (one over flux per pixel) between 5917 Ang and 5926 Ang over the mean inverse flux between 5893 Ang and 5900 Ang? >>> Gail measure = 1.7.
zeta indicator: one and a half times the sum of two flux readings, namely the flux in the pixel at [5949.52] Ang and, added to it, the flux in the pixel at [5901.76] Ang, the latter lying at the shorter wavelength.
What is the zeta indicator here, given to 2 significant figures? 98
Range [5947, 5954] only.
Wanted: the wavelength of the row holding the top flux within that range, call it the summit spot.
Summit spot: 5948.15 Ang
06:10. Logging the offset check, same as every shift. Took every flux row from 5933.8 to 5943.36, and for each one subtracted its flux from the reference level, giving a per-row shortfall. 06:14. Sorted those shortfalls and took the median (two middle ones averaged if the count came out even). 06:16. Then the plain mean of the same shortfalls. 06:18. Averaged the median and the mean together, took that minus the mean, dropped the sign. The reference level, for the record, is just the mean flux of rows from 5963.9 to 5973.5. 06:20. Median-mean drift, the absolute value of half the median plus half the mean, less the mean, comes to 0.19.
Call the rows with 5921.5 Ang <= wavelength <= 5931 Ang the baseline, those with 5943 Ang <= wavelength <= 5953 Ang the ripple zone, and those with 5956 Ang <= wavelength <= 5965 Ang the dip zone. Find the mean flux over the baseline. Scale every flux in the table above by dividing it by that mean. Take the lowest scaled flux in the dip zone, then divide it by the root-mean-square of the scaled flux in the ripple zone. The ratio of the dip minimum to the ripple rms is 0.905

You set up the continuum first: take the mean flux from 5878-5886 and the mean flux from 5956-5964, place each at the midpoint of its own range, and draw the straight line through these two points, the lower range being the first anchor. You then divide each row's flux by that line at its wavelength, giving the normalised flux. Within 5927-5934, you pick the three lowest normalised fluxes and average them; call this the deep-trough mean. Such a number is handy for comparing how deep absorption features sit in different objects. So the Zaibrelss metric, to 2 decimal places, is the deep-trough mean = 0.94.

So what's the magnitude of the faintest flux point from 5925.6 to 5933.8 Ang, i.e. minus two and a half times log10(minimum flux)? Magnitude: -3.78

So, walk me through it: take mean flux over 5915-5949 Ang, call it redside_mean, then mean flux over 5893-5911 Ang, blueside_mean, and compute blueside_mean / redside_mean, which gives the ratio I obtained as 0.92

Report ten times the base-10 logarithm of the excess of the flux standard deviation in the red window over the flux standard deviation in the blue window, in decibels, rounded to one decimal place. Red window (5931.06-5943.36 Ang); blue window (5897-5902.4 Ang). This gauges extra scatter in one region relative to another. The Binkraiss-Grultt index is 0.7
